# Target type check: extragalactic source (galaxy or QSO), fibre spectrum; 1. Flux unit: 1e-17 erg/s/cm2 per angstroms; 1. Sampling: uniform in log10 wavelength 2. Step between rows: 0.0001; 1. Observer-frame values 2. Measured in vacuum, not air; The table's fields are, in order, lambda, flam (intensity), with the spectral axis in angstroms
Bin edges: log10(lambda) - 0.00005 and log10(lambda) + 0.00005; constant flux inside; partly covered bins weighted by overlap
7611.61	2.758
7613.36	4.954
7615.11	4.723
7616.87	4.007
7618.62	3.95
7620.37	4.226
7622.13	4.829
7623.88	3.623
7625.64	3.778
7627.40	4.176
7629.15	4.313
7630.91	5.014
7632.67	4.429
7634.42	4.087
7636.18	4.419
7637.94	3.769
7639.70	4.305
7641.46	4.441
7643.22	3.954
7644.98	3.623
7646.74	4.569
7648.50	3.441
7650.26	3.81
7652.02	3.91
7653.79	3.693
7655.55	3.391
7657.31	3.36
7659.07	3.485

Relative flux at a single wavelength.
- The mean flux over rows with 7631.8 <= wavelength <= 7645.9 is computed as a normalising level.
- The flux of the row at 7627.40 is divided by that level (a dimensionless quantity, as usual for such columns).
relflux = 1.01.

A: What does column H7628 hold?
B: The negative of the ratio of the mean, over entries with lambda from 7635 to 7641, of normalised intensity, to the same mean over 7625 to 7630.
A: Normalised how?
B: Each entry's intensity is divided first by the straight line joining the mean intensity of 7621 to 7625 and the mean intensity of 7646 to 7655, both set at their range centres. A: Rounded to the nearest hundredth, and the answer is -1.05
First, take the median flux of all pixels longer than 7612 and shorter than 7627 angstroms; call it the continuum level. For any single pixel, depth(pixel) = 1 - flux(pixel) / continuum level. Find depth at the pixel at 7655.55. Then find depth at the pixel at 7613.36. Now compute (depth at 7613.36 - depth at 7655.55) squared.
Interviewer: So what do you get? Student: 0.14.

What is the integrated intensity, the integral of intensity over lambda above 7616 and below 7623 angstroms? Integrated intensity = 29.8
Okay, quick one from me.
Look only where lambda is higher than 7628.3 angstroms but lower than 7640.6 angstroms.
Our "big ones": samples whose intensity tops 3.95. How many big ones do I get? 6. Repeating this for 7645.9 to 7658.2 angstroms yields 1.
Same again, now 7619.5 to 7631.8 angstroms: 5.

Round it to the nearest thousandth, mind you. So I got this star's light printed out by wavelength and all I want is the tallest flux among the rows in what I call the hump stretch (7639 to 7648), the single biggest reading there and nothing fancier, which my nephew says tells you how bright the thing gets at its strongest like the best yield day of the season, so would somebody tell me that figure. 4.569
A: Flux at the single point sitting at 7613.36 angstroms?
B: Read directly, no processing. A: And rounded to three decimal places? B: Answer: 4.954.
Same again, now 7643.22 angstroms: 3.954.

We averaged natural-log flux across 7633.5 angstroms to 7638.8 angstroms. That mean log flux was 1.41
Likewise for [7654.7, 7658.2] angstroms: 1.22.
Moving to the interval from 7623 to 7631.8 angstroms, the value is 1.42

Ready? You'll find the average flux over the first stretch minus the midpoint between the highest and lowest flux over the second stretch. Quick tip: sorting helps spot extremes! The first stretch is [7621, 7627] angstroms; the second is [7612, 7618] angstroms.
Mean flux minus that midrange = -0.40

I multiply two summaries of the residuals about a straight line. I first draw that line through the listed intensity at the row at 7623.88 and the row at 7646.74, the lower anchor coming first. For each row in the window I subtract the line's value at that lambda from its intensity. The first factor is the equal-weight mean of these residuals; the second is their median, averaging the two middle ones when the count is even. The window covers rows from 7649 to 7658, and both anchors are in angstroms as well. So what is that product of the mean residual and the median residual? 1.4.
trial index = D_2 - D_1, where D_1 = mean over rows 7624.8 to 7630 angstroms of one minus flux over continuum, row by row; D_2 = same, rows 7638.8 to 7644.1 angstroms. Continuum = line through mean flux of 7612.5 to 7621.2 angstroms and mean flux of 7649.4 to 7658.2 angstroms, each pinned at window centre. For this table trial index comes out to -0.11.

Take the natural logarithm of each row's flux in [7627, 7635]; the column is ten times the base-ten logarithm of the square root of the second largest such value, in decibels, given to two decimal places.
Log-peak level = 0.86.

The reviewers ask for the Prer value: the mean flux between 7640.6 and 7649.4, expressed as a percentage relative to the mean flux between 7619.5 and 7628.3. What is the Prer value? 97.1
